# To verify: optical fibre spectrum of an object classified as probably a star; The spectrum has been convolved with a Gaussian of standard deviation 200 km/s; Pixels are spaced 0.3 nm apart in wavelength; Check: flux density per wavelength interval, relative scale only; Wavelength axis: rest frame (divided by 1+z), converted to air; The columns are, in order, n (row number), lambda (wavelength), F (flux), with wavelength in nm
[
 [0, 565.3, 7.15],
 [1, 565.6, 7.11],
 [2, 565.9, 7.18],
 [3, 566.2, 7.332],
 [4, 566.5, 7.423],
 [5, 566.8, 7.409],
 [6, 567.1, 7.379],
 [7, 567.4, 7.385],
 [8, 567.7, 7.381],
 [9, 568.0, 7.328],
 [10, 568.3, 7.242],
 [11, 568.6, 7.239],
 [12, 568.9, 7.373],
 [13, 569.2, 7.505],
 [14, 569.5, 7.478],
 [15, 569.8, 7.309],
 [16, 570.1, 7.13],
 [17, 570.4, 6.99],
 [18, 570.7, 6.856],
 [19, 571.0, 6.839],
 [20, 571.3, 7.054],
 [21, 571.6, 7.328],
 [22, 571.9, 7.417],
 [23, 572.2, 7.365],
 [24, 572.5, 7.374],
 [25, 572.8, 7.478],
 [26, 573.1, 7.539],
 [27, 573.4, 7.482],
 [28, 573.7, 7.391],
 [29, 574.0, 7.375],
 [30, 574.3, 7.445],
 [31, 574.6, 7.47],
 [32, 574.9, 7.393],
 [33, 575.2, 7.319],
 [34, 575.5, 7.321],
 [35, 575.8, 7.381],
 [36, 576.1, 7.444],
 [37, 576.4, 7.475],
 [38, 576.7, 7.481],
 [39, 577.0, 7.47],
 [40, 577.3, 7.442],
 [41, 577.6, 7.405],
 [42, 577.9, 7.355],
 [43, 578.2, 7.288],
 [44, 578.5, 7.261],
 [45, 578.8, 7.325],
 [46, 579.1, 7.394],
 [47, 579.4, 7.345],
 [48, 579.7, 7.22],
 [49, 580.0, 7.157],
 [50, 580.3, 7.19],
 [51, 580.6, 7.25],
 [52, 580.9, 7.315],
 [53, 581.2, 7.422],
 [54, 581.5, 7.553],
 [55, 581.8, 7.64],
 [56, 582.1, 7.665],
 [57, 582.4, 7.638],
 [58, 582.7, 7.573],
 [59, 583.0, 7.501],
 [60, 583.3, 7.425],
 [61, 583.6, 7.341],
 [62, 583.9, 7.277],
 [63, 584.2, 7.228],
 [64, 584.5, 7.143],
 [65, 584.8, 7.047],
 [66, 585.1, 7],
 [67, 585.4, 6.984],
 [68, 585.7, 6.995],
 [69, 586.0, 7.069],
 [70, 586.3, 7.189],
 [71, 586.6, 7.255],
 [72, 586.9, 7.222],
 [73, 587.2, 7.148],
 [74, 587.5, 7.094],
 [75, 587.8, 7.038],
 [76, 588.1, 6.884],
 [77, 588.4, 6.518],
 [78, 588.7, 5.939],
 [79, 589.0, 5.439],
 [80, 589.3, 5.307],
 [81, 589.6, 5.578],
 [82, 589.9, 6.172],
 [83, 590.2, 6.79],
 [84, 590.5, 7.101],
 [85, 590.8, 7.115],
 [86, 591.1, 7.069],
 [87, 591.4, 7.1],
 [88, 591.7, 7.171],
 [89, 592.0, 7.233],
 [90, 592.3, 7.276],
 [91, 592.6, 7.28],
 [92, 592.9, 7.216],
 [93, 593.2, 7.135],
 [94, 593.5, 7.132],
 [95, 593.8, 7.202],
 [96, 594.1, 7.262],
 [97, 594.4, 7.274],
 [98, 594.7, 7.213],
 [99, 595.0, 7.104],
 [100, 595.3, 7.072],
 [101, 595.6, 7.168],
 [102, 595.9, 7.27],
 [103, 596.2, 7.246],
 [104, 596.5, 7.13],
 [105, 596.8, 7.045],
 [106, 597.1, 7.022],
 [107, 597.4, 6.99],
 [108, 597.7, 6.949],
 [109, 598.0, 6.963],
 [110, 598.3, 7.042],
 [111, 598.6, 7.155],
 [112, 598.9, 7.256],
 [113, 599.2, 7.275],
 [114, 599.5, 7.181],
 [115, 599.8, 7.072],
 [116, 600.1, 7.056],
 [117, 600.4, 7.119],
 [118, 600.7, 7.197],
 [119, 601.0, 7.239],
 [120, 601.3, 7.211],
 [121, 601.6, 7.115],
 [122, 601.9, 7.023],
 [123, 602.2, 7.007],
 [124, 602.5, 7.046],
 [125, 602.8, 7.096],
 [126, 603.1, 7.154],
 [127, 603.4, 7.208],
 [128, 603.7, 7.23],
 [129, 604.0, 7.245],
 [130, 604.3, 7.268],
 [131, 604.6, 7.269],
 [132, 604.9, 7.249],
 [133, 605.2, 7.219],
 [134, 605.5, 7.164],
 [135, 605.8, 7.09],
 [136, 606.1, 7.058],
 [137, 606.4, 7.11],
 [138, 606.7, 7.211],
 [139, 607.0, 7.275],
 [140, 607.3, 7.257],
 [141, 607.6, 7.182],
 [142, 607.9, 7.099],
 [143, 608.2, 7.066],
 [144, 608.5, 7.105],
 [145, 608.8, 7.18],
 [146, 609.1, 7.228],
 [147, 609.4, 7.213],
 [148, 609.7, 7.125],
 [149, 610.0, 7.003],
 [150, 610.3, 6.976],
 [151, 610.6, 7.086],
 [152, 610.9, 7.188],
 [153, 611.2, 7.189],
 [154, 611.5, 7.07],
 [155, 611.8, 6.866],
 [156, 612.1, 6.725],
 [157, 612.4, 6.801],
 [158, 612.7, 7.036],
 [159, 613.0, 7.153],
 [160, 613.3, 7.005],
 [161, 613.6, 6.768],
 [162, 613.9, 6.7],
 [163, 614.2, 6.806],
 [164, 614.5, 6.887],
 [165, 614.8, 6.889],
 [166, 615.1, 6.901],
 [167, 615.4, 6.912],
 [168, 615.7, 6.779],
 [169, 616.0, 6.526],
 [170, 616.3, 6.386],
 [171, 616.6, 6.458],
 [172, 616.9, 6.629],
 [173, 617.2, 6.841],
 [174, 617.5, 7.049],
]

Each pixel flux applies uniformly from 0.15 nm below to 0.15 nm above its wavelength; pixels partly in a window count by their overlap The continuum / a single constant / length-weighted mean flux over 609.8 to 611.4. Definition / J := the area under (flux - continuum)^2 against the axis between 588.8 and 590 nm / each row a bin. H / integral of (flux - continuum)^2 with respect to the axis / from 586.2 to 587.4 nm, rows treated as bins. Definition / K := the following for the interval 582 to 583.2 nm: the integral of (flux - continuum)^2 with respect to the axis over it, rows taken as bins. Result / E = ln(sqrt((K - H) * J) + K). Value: 0.2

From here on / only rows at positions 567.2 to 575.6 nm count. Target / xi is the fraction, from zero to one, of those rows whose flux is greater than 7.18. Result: 0.8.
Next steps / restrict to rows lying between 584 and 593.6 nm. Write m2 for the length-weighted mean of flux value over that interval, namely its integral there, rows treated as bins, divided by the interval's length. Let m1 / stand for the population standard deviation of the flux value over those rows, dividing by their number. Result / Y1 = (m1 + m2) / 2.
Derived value 3.71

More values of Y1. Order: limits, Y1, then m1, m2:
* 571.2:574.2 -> 3.76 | 0.12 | 7.4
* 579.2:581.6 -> 3.71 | 0.12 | 7.3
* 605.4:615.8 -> 3.60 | 0.16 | 7.0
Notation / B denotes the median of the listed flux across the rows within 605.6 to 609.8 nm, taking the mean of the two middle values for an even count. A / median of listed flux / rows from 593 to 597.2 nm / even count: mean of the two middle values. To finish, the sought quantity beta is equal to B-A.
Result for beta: 0.0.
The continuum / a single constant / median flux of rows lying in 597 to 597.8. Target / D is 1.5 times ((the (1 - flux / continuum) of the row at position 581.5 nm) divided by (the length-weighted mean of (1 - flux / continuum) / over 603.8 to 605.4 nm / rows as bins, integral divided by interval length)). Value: 3.3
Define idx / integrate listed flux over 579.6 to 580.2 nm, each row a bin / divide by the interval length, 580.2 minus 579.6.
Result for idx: 7.2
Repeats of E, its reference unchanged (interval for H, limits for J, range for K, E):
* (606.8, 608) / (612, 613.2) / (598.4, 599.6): -3.7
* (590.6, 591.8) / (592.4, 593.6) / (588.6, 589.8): 1.1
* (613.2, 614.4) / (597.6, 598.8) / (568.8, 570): -1.9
